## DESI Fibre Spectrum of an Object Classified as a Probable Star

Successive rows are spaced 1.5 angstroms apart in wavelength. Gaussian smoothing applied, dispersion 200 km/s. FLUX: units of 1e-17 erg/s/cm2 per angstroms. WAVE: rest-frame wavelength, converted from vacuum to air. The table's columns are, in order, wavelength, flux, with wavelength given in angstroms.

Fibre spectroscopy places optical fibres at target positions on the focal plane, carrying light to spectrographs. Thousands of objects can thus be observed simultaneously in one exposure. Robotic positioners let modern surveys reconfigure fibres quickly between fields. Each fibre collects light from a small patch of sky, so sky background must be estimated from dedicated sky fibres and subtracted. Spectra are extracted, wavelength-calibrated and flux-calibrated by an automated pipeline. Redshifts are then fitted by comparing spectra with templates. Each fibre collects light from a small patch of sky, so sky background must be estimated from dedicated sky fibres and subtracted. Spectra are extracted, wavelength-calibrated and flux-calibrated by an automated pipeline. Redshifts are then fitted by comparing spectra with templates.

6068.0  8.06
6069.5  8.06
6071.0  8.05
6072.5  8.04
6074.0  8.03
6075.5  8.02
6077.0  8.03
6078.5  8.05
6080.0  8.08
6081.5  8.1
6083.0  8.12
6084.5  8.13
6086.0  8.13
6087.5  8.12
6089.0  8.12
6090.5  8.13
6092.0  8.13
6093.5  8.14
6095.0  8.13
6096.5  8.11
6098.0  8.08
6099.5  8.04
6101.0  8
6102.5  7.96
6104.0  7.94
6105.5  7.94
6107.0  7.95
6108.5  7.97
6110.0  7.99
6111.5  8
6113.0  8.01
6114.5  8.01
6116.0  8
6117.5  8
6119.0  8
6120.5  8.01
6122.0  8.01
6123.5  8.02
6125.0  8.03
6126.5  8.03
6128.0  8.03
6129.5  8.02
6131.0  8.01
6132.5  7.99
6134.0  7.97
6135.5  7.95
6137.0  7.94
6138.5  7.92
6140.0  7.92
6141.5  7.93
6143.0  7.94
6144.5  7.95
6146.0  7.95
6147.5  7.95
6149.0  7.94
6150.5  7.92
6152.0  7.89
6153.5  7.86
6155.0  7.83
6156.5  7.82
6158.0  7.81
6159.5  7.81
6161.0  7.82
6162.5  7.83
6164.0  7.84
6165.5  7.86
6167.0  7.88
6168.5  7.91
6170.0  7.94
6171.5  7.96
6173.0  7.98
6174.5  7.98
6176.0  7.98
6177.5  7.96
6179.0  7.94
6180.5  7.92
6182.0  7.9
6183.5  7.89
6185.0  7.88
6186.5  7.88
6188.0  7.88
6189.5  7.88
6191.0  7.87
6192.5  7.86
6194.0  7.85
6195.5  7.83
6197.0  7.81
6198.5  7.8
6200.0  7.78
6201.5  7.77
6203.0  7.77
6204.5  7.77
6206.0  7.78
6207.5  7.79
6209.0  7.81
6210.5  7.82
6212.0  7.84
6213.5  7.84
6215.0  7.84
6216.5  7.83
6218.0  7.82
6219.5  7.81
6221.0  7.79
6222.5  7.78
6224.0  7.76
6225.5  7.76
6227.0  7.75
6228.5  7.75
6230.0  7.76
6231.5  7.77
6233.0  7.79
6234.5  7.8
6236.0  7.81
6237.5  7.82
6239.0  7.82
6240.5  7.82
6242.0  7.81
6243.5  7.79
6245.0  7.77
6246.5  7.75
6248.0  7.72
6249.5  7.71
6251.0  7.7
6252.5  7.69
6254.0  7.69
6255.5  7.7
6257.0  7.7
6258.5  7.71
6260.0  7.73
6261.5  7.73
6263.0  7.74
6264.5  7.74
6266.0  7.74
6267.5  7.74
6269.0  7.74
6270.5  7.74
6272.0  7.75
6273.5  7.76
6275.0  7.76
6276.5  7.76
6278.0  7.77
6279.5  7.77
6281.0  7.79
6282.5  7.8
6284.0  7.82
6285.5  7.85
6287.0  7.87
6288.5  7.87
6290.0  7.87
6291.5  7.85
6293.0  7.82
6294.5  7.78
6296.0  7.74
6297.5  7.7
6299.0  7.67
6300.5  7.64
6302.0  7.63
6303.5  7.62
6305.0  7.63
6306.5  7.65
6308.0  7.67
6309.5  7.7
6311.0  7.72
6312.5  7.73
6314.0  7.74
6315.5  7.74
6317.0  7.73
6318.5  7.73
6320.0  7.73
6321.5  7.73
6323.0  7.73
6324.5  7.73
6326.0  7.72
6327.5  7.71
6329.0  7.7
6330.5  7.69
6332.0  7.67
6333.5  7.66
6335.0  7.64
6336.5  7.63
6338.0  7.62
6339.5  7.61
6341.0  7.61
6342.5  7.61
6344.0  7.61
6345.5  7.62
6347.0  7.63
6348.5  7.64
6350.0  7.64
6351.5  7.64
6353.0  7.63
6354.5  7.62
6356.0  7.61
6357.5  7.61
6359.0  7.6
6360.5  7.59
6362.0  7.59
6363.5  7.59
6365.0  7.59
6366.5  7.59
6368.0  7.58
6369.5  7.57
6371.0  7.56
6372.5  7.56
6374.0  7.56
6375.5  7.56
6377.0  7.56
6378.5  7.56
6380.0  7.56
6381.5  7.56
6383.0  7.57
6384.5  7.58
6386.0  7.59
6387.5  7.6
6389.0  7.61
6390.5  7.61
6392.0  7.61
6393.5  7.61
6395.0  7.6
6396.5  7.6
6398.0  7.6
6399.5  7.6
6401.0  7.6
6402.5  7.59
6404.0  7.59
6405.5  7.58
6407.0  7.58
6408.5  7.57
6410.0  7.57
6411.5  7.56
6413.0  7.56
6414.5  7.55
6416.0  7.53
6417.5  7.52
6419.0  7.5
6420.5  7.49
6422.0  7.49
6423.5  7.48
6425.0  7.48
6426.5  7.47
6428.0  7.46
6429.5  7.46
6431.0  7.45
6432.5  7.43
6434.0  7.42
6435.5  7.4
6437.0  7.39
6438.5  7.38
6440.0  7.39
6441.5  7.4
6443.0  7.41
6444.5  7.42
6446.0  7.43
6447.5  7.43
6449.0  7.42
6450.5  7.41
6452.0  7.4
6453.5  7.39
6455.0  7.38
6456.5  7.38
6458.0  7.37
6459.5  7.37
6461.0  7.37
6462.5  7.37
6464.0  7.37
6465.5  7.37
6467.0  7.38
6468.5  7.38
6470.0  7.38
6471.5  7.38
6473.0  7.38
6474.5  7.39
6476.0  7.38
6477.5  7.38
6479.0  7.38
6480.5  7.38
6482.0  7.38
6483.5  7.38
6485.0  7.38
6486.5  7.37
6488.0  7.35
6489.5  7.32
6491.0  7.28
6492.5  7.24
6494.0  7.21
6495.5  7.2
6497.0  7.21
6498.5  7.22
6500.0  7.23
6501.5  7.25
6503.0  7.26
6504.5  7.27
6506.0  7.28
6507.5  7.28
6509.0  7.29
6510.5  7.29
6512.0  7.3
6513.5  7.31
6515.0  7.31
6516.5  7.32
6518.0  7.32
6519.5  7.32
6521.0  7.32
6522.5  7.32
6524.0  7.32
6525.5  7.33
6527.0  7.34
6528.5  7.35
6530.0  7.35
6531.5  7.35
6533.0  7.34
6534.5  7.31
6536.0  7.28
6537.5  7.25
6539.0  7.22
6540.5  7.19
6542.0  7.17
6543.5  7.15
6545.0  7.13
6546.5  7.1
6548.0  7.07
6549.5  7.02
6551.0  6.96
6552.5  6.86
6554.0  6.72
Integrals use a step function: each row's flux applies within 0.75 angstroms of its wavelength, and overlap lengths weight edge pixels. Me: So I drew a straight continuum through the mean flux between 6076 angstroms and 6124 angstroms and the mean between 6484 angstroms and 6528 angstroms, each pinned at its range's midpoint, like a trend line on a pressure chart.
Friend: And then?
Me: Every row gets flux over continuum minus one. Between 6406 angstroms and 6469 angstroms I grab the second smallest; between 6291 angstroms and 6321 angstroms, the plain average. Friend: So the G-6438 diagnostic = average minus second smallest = 0.010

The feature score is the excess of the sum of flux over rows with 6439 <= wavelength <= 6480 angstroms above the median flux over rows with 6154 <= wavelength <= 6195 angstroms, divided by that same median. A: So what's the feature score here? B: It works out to 24.32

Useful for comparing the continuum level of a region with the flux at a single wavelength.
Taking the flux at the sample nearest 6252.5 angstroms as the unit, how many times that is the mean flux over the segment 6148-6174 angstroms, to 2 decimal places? 1.02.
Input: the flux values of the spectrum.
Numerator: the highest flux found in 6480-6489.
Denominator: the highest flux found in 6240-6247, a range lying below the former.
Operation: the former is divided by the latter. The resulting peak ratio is 0.94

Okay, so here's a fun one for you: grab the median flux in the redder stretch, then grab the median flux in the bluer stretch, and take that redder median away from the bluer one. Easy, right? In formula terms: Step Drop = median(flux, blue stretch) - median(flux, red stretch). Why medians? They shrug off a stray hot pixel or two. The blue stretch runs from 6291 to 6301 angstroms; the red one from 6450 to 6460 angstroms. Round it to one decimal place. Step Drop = 0.4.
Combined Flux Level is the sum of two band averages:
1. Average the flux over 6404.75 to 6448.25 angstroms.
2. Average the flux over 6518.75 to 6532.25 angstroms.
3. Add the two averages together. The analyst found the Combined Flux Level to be 14.8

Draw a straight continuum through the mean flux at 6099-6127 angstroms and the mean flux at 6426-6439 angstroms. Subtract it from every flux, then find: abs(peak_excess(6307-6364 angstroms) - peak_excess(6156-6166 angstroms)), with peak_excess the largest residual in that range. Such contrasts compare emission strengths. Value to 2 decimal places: 0.15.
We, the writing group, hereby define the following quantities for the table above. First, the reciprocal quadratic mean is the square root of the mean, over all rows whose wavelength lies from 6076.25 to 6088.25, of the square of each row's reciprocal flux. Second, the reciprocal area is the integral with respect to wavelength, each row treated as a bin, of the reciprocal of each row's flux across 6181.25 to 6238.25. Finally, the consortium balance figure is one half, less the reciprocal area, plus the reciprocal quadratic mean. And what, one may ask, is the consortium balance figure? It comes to -7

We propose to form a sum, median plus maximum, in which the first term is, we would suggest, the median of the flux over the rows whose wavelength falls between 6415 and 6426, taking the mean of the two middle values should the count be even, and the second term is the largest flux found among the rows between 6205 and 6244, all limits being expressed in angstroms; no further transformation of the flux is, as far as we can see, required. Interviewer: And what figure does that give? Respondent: 15.3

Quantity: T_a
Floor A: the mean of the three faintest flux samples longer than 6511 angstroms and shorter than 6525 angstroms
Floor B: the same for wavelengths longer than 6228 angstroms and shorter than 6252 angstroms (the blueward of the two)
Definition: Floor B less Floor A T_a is 0.40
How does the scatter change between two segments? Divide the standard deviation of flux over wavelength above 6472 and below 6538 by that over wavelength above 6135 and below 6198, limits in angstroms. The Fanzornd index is 1.0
